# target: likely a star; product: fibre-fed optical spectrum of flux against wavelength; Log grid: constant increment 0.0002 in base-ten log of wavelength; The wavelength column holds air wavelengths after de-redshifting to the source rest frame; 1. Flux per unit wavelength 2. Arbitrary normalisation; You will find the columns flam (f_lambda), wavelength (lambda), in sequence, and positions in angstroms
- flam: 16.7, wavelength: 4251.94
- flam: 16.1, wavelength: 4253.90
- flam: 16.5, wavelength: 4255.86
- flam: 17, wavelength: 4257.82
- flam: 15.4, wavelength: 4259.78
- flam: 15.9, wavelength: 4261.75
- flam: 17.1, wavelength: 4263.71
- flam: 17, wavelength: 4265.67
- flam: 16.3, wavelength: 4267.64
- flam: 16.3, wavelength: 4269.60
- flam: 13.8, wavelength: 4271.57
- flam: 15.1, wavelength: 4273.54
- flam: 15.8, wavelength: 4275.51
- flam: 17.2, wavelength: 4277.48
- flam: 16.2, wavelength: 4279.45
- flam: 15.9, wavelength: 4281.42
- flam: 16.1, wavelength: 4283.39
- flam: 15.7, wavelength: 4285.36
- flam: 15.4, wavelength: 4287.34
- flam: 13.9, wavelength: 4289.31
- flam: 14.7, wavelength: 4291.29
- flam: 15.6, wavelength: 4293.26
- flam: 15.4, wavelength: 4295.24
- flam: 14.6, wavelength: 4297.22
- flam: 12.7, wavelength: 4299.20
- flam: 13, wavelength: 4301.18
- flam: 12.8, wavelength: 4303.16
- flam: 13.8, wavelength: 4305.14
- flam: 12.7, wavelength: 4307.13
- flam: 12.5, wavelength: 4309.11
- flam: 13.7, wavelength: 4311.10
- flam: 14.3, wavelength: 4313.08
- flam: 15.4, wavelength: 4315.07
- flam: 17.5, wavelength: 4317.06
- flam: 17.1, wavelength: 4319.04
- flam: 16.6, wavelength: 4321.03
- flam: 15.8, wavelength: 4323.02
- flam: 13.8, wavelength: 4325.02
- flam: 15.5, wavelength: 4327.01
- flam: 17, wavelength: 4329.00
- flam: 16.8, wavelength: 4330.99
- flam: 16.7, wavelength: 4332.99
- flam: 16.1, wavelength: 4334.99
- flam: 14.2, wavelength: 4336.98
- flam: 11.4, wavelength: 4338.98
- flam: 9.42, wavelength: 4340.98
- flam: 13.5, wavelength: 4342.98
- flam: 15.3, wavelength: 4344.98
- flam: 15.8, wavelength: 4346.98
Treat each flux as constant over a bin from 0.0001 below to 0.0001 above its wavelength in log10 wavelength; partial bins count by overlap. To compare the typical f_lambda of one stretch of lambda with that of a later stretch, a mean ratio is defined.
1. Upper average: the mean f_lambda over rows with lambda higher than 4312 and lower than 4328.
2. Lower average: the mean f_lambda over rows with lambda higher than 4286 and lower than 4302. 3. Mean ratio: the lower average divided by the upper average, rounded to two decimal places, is 0.92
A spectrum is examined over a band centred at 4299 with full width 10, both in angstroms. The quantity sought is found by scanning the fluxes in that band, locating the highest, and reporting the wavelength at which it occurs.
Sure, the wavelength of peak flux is 4295.24 angstroms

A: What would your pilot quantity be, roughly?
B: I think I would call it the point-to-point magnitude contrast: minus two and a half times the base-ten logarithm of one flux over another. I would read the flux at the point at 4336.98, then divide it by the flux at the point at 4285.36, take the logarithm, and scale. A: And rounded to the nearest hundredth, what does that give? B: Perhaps 0.11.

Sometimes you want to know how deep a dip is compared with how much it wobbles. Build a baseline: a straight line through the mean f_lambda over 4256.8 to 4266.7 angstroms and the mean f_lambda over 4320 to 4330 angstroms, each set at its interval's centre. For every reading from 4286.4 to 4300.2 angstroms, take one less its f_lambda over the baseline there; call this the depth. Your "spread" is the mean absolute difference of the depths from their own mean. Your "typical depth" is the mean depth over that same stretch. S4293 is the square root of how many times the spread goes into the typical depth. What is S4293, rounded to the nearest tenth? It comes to 1.4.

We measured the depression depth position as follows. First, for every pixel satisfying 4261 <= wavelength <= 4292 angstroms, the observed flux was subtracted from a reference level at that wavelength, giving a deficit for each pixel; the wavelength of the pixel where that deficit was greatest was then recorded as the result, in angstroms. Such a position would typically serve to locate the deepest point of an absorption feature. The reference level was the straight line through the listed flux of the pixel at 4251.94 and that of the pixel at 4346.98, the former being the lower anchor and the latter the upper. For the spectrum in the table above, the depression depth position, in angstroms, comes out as 4271.57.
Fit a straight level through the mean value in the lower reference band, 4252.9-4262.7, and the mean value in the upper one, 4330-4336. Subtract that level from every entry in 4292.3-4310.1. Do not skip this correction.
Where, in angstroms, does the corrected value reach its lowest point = 4309.11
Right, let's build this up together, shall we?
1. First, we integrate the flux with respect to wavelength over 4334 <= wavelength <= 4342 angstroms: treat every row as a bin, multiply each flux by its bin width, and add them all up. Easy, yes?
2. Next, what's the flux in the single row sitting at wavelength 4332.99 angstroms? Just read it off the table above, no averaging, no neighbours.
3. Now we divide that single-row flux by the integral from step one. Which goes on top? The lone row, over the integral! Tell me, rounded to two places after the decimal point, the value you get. 0.16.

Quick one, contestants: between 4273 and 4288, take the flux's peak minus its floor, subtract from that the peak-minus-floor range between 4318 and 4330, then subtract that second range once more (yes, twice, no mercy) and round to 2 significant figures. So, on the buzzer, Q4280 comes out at -4.5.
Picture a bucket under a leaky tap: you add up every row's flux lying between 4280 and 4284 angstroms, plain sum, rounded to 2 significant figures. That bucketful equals 32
